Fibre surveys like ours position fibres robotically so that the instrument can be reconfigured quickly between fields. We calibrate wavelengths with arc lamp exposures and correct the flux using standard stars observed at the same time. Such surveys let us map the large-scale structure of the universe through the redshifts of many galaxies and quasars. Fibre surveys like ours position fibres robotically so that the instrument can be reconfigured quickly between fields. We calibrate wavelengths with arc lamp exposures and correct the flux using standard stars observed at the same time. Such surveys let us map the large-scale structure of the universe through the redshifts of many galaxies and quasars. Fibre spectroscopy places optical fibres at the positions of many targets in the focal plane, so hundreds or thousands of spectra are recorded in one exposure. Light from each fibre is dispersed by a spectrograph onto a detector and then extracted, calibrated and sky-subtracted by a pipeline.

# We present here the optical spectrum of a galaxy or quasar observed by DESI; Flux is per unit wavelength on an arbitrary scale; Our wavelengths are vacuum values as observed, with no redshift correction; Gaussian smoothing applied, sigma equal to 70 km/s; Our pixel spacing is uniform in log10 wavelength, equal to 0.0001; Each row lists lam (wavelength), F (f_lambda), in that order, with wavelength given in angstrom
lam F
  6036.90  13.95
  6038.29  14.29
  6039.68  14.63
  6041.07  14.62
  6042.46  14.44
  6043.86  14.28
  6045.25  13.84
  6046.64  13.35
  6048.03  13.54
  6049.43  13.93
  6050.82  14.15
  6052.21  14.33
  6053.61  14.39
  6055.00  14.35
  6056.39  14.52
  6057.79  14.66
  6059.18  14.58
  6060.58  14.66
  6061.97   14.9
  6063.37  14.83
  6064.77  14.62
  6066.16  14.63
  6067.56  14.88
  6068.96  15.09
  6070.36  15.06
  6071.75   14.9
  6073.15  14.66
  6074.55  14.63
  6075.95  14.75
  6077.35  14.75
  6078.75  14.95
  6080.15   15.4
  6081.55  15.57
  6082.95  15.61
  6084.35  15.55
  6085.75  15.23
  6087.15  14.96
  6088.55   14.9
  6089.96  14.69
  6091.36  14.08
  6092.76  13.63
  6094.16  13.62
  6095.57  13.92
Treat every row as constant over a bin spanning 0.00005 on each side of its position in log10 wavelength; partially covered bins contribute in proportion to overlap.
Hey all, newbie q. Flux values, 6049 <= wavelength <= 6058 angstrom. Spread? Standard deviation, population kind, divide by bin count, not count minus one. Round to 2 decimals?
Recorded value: 0.22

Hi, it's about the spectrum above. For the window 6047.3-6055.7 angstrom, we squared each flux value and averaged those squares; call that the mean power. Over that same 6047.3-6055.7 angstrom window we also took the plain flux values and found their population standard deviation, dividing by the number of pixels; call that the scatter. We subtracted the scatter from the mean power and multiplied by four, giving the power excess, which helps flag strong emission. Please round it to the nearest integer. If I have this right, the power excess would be 796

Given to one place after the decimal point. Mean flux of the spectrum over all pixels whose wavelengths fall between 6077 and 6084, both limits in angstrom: 15.3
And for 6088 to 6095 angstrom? 14.2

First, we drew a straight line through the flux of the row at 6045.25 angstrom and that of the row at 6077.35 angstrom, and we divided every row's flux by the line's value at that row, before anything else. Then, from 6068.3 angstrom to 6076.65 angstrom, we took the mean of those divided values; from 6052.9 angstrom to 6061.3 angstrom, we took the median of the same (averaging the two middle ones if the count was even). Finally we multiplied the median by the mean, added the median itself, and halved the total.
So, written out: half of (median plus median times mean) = 1.033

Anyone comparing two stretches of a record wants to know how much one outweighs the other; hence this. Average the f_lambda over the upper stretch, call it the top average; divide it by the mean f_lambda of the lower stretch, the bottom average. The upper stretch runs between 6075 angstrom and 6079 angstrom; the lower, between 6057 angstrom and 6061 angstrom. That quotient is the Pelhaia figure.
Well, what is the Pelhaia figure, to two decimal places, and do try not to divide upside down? 1.01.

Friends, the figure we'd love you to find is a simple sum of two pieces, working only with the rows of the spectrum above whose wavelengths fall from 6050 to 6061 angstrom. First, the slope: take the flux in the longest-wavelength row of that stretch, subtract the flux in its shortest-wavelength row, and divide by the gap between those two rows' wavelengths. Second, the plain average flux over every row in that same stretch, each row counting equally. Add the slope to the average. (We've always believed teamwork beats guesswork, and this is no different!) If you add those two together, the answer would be 14.5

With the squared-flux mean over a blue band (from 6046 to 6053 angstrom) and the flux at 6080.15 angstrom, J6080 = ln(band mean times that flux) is 7.99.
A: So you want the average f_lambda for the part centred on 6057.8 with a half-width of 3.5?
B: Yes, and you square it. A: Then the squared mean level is 212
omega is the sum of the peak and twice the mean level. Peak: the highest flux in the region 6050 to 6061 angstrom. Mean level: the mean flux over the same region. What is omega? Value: 43.6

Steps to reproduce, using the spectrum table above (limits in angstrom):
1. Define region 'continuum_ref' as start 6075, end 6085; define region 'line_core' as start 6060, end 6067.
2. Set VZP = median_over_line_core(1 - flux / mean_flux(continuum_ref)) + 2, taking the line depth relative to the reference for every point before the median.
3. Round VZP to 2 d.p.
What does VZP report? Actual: 2.04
